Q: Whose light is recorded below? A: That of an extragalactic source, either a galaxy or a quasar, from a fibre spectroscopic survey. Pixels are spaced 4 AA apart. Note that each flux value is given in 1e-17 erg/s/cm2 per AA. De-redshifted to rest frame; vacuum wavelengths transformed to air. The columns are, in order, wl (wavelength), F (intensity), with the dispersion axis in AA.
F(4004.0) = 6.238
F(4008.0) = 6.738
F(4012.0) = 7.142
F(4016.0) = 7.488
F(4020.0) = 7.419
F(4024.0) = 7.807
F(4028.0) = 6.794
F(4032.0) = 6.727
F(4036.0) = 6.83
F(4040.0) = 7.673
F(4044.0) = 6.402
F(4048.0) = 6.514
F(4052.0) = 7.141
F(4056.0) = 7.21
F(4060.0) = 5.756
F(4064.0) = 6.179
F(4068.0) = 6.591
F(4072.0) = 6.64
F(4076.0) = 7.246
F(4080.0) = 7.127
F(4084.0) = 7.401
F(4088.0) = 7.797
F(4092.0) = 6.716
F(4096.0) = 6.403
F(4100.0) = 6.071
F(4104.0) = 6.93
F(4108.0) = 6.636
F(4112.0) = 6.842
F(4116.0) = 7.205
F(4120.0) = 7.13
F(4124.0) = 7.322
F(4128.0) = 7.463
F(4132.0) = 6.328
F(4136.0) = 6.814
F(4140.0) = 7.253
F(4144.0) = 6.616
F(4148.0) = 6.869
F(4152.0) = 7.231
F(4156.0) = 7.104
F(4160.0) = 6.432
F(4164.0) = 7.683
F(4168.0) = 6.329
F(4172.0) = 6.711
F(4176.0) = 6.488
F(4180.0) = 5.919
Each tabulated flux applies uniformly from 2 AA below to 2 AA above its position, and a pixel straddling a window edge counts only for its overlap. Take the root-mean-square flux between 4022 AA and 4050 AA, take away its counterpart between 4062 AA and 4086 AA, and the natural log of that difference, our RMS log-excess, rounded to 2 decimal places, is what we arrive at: -2.25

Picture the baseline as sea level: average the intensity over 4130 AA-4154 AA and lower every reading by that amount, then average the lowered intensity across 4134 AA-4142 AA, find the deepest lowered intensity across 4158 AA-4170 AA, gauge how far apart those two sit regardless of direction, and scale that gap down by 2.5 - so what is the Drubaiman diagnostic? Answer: 0.28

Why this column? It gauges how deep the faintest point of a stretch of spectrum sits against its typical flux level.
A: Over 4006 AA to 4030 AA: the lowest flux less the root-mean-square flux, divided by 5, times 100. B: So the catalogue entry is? -10.1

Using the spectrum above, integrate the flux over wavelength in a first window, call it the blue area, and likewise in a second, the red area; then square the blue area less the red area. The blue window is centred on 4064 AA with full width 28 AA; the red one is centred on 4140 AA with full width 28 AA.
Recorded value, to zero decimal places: 52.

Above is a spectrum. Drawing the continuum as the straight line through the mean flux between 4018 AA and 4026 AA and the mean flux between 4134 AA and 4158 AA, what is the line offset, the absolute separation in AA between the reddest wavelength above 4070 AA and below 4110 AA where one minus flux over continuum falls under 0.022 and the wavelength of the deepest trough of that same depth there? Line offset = 12 AA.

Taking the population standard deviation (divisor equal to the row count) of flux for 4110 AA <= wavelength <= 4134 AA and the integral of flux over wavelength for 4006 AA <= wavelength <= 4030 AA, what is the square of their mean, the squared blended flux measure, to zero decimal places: 7563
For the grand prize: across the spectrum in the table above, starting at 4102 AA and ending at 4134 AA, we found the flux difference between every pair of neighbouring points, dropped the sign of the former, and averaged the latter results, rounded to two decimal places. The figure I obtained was 0.34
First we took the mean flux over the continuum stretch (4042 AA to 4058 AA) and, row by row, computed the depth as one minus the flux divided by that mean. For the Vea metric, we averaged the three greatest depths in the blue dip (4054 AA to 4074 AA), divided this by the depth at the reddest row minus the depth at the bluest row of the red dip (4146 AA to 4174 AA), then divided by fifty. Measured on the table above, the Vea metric 0.08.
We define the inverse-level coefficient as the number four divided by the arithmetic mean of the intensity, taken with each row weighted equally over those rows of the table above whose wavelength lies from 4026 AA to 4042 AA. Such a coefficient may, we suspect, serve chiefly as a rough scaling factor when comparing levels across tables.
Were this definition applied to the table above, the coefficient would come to 0.571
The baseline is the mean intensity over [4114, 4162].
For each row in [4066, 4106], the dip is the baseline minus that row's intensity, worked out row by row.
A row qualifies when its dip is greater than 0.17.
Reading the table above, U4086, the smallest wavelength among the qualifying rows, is 4068.0 AA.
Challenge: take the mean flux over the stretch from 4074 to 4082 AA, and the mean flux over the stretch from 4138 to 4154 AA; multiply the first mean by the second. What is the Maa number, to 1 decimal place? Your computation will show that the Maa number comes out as 50.2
